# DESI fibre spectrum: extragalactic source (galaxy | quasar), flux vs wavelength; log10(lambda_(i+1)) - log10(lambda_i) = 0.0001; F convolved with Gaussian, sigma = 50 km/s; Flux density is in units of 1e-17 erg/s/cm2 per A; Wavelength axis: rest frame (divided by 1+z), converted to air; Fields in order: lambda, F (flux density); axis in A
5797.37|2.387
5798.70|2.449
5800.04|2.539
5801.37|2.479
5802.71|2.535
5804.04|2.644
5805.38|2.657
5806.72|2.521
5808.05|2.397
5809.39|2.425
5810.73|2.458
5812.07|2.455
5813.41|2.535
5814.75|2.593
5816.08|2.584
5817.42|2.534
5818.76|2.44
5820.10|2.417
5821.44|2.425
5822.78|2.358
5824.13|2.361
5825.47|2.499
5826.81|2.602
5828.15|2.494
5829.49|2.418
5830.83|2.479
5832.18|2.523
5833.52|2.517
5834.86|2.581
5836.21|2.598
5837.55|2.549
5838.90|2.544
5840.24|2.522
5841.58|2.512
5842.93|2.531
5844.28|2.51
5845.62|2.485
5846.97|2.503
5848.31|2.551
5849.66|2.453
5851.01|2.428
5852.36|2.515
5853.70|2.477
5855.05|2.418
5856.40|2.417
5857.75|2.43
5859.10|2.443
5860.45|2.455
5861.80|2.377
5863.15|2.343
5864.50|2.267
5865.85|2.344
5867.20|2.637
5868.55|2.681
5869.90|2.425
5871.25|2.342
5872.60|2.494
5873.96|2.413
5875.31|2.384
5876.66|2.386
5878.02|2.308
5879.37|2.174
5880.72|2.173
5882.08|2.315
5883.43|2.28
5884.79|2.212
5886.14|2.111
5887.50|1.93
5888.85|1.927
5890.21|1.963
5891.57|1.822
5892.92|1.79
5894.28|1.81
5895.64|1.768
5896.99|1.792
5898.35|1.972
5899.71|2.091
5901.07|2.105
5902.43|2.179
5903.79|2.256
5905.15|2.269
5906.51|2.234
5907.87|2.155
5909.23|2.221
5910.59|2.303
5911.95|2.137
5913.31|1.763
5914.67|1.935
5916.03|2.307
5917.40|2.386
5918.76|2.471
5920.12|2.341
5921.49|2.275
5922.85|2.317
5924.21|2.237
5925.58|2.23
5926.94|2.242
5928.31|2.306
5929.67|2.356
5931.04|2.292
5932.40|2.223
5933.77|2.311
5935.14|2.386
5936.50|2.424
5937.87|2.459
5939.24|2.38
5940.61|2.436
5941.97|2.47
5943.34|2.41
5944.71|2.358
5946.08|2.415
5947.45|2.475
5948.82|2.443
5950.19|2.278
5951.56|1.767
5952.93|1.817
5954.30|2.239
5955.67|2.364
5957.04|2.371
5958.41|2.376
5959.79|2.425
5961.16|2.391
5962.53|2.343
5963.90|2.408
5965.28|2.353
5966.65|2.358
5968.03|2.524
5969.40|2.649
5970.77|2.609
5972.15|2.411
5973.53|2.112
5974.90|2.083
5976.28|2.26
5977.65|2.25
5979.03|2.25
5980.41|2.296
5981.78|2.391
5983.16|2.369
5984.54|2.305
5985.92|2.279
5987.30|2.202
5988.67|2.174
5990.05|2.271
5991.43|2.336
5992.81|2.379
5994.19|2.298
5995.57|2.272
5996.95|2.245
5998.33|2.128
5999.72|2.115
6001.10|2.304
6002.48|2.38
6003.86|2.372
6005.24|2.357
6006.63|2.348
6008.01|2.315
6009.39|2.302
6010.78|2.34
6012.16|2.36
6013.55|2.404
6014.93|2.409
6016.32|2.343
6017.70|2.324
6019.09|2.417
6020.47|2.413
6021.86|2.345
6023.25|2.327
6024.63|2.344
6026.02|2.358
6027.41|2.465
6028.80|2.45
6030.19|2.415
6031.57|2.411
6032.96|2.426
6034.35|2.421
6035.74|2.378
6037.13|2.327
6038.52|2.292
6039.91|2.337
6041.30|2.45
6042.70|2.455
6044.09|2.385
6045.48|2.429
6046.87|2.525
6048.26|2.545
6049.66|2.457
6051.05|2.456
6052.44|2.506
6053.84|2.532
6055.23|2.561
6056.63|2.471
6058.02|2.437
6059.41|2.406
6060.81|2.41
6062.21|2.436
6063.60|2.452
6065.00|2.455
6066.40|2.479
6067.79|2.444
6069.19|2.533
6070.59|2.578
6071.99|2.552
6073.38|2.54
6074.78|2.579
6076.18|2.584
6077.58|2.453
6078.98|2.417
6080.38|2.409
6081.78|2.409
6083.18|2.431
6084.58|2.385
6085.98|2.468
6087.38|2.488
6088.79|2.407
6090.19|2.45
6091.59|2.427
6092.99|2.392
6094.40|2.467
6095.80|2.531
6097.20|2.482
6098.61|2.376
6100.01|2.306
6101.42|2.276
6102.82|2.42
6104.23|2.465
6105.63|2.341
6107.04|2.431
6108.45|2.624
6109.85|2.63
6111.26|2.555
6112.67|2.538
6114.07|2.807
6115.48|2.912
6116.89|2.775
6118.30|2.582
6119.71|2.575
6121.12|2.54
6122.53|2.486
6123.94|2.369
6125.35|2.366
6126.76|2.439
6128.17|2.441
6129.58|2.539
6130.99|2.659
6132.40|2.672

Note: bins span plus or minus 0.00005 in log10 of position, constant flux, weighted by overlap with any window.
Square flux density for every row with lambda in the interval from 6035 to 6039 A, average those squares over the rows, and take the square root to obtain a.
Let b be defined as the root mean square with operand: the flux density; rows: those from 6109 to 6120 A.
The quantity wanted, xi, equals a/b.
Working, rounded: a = 2.33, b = 2.67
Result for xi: 0.87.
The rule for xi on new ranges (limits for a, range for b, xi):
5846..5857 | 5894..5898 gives 1.38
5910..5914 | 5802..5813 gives 0.83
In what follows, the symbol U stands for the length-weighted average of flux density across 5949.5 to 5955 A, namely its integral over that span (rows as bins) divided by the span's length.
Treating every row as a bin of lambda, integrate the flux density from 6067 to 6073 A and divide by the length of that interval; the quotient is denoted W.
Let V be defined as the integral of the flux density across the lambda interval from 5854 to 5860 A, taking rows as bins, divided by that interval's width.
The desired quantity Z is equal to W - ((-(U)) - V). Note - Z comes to 6.99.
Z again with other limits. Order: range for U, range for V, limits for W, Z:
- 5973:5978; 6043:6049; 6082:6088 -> 7.09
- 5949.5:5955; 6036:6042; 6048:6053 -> 6.87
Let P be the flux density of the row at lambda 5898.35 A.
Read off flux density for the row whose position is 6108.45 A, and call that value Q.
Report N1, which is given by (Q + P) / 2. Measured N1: 2.30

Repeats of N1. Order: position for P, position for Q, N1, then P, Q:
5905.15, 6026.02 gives 2.31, 2.269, 2.358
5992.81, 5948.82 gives 2.41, 2.379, 2.443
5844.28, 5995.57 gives 2.39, 2.51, 2.272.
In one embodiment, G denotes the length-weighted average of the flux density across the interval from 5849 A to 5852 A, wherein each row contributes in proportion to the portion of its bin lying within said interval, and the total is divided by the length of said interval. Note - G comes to 2.44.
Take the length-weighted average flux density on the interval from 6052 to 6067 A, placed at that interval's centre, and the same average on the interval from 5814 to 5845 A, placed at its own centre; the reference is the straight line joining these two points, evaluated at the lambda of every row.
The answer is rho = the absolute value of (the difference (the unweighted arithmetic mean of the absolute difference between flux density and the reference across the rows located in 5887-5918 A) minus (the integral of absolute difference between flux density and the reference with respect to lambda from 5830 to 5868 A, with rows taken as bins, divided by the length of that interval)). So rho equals 0.38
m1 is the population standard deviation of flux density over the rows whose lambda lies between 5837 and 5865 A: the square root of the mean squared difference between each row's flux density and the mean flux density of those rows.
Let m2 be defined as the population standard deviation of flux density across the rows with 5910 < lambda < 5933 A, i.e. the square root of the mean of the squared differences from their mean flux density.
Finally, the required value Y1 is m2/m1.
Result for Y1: 2.3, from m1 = 0.07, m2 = 0.163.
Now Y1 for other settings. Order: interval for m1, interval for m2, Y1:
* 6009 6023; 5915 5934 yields 1.7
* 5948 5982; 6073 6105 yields 0.4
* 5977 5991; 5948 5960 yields 3.8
